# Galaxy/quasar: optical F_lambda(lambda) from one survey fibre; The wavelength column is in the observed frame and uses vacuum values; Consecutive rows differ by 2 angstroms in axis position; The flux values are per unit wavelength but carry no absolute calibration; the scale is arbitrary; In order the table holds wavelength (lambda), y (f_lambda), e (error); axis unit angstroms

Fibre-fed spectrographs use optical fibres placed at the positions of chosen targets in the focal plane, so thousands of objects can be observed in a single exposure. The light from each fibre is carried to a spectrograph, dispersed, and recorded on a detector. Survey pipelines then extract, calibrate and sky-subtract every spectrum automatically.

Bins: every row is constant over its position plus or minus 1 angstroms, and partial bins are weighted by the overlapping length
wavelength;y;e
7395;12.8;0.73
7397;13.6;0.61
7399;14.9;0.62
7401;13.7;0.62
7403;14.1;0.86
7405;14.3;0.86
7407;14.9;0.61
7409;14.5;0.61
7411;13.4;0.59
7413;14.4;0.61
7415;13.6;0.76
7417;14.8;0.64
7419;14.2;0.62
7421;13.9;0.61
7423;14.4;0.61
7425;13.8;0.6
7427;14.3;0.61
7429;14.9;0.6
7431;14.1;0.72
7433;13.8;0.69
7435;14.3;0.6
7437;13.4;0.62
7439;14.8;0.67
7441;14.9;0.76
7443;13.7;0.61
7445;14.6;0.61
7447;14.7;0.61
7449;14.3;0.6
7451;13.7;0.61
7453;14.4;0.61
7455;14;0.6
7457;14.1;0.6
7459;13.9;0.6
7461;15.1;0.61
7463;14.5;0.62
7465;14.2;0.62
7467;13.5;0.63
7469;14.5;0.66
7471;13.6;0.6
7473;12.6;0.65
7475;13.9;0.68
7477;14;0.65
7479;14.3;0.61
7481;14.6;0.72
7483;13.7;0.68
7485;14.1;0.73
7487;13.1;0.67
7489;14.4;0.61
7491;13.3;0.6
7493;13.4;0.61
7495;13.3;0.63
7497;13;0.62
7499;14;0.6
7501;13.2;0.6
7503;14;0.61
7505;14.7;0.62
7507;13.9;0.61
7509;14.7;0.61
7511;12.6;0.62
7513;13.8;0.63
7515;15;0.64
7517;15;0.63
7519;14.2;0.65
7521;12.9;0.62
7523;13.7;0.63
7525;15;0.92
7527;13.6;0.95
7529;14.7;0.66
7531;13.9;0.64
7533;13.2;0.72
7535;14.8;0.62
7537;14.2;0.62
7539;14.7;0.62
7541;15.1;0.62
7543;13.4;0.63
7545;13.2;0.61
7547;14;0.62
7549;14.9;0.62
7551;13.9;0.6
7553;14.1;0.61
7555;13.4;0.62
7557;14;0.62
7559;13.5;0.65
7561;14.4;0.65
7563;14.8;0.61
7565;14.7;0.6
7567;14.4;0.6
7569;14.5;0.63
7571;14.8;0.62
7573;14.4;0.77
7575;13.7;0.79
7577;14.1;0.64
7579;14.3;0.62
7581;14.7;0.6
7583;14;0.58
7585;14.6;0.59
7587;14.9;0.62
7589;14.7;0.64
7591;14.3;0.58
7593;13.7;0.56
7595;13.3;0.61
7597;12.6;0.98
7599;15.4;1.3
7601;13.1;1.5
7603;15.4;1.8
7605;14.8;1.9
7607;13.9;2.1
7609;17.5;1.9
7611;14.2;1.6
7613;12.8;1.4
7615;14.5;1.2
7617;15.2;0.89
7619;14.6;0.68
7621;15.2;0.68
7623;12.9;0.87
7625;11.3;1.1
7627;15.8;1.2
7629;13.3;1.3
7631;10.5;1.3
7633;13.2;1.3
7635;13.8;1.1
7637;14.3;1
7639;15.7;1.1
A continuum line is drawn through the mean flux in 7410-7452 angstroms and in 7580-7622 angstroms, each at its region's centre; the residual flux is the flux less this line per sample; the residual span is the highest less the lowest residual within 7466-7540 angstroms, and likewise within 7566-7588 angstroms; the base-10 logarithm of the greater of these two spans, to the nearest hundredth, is 0.38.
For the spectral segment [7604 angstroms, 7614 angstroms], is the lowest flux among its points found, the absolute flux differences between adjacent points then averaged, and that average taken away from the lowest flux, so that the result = 10.5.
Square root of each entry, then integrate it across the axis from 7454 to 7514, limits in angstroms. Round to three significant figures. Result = 223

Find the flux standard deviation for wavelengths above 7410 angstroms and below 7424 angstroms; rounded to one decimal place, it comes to 0.5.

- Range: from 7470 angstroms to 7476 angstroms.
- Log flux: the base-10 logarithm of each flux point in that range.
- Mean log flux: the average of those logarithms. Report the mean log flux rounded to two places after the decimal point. 1.13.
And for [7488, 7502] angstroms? 1.13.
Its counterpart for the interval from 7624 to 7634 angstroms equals 1.10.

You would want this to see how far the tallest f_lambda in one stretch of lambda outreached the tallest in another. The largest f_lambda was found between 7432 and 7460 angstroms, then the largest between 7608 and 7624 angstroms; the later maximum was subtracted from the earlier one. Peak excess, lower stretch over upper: -2.60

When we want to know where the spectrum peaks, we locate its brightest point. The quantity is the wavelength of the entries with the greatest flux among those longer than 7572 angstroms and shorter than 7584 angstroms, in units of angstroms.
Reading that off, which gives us 7581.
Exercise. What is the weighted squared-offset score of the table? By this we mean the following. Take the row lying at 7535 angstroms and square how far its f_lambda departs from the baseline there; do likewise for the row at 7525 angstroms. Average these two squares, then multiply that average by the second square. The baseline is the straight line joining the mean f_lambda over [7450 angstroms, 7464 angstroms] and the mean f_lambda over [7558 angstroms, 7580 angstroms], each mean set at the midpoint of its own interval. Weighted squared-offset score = 0.19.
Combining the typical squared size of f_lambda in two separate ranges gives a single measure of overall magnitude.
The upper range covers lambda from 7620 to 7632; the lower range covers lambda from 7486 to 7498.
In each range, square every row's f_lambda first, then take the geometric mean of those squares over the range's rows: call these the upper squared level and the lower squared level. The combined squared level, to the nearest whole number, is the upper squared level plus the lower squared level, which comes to 350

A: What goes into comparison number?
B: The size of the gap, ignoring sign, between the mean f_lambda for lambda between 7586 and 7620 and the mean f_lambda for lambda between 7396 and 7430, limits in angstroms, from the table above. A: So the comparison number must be 0.19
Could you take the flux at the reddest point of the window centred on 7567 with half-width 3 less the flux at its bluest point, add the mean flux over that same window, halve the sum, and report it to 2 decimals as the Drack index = 7.17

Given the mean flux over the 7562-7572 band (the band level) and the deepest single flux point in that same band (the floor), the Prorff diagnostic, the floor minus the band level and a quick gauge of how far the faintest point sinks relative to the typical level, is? -0.2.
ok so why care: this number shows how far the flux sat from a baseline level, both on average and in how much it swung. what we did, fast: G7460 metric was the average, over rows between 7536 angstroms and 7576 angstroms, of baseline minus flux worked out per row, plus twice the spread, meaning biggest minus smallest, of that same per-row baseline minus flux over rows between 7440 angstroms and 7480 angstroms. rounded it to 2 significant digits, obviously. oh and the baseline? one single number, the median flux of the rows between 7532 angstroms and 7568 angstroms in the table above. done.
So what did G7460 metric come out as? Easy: 4.9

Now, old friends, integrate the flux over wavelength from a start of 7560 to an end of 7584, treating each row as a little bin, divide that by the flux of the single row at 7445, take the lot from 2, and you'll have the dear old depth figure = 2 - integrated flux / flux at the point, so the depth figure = -21.7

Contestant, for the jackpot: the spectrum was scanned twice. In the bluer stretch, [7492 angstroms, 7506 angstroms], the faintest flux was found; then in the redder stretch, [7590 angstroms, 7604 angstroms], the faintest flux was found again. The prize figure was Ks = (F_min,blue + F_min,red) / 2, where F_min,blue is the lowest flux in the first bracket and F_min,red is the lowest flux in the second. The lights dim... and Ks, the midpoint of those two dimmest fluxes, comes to 12.80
